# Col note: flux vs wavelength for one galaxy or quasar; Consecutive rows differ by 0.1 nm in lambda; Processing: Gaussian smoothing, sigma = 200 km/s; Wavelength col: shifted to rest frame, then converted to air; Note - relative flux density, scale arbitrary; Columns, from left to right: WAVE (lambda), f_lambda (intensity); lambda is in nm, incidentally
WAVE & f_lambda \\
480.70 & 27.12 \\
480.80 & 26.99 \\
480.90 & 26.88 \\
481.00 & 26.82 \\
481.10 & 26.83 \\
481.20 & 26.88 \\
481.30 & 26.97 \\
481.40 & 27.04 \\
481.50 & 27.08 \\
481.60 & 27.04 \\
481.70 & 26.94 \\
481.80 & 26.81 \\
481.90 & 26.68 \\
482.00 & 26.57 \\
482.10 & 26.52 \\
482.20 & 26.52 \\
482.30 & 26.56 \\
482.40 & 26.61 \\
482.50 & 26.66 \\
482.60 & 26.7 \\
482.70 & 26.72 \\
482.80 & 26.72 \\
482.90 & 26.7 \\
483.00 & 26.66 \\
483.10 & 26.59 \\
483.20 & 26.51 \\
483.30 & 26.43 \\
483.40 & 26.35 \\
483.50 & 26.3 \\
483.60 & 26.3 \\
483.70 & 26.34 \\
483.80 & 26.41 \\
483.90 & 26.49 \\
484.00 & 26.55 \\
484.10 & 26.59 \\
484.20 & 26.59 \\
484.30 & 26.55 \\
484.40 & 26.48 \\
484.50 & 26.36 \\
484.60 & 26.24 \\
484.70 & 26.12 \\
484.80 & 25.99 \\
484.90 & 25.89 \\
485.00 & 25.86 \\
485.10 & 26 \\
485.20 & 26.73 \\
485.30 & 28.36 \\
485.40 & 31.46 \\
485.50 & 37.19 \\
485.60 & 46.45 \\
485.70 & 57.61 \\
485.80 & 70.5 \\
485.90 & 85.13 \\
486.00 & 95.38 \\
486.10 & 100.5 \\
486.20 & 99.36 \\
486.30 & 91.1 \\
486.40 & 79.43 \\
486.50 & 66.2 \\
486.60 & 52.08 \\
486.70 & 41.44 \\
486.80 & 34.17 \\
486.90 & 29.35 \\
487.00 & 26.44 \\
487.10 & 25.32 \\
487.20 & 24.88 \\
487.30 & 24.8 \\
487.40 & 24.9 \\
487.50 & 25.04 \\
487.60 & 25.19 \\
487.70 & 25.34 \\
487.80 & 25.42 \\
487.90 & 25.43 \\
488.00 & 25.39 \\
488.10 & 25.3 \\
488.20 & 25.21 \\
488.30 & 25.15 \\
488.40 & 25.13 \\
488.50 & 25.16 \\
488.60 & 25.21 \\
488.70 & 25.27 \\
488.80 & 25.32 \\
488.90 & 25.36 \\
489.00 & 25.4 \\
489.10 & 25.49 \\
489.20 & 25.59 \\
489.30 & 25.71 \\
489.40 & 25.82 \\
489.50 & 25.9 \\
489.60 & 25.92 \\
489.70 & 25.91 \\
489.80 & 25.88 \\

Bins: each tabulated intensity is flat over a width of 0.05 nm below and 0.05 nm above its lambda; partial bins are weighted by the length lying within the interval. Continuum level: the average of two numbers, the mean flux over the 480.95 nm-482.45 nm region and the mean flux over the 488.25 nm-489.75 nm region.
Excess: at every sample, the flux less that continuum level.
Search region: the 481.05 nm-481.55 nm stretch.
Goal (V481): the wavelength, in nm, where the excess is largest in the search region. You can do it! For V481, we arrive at 481.50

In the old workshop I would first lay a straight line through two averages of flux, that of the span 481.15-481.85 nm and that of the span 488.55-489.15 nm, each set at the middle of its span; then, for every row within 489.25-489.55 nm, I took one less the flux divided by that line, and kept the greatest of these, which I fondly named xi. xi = -0.019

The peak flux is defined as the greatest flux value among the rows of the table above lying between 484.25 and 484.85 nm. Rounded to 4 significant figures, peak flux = 26.55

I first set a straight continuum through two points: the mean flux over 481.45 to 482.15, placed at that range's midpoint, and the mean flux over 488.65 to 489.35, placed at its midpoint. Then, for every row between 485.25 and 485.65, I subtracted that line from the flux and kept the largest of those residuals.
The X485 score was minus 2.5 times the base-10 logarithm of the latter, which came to -3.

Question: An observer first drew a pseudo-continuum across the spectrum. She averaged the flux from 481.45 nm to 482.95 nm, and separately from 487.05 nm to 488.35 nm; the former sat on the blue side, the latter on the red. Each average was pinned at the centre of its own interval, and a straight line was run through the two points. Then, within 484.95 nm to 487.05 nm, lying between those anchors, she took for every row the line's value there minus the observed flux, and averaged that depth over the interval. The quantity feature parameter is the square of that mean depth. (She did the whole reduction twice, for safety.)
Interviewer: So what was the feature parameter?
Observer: 849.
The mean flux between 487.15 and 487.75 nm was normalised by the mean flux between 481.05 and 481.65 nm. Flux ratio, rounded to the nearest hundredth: 0.93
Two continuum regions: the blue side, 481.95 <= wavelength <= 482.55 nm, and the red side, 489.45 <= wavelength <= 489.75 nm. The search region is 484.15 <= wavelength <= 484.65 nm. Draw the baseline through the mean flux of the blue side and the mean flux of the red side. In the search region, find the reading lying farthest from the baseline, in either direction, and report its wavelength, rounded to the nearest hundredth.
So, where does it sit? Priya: 484.20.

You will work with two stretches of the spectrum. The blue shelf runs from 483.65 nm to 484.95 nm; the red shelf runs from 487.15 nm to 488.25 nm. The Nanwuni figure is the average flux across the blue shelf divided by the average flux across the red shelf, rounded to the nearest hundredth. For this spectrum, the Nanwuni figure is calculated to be 1.05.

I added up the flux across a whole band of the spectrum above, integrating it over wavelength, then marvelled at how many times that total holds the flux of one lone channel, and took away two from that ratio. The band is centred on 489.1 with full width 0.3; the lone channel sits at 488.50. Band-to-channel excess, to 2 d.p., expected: -1.70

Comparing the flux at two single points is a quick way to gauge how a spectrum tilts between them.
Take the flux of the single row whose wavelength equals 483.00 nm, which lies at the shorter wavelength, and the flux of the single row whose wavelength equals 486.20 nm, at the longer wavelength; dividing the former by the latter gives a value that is 0.27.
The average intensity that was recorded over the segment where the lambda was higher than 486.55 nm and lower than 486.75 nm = 47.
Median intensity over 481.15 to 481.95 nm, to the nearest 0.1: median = 27.0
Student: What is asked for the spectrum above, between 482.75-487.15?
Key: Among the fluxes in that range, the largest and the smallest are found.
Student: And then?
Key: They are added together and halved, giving 63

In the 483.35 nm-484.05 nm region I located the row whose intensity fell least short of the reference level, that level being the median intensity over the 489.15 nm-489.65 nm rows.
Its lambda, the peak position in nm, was 484.00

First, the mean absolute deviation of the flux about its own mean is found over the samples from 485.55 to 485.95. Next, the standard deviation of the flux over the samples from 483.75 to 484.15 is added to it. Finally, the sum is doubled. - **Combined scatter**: 26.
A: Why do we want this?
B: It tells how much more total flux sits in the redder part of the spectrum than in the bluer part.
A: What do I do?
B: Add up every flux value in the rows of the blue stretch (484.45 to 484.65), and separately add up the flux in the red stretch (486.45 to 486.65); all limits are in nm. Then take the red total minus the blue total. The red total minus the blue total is 66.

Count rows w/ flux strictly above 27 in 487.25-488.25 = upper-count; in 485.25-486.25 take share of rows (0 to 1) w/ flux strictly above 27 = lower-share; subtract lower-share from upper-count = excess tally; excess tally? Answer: -1.0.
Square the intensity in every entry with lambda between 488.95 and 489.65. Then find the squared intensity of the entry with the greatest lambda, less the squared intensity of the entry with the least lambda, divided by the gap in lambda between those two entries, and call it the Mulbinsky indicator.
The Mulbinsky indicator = 44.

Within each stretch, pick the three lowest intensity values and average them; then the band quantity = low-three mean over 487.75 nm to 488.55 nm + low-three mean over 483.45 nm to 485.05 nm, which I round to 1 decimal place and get 51.1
